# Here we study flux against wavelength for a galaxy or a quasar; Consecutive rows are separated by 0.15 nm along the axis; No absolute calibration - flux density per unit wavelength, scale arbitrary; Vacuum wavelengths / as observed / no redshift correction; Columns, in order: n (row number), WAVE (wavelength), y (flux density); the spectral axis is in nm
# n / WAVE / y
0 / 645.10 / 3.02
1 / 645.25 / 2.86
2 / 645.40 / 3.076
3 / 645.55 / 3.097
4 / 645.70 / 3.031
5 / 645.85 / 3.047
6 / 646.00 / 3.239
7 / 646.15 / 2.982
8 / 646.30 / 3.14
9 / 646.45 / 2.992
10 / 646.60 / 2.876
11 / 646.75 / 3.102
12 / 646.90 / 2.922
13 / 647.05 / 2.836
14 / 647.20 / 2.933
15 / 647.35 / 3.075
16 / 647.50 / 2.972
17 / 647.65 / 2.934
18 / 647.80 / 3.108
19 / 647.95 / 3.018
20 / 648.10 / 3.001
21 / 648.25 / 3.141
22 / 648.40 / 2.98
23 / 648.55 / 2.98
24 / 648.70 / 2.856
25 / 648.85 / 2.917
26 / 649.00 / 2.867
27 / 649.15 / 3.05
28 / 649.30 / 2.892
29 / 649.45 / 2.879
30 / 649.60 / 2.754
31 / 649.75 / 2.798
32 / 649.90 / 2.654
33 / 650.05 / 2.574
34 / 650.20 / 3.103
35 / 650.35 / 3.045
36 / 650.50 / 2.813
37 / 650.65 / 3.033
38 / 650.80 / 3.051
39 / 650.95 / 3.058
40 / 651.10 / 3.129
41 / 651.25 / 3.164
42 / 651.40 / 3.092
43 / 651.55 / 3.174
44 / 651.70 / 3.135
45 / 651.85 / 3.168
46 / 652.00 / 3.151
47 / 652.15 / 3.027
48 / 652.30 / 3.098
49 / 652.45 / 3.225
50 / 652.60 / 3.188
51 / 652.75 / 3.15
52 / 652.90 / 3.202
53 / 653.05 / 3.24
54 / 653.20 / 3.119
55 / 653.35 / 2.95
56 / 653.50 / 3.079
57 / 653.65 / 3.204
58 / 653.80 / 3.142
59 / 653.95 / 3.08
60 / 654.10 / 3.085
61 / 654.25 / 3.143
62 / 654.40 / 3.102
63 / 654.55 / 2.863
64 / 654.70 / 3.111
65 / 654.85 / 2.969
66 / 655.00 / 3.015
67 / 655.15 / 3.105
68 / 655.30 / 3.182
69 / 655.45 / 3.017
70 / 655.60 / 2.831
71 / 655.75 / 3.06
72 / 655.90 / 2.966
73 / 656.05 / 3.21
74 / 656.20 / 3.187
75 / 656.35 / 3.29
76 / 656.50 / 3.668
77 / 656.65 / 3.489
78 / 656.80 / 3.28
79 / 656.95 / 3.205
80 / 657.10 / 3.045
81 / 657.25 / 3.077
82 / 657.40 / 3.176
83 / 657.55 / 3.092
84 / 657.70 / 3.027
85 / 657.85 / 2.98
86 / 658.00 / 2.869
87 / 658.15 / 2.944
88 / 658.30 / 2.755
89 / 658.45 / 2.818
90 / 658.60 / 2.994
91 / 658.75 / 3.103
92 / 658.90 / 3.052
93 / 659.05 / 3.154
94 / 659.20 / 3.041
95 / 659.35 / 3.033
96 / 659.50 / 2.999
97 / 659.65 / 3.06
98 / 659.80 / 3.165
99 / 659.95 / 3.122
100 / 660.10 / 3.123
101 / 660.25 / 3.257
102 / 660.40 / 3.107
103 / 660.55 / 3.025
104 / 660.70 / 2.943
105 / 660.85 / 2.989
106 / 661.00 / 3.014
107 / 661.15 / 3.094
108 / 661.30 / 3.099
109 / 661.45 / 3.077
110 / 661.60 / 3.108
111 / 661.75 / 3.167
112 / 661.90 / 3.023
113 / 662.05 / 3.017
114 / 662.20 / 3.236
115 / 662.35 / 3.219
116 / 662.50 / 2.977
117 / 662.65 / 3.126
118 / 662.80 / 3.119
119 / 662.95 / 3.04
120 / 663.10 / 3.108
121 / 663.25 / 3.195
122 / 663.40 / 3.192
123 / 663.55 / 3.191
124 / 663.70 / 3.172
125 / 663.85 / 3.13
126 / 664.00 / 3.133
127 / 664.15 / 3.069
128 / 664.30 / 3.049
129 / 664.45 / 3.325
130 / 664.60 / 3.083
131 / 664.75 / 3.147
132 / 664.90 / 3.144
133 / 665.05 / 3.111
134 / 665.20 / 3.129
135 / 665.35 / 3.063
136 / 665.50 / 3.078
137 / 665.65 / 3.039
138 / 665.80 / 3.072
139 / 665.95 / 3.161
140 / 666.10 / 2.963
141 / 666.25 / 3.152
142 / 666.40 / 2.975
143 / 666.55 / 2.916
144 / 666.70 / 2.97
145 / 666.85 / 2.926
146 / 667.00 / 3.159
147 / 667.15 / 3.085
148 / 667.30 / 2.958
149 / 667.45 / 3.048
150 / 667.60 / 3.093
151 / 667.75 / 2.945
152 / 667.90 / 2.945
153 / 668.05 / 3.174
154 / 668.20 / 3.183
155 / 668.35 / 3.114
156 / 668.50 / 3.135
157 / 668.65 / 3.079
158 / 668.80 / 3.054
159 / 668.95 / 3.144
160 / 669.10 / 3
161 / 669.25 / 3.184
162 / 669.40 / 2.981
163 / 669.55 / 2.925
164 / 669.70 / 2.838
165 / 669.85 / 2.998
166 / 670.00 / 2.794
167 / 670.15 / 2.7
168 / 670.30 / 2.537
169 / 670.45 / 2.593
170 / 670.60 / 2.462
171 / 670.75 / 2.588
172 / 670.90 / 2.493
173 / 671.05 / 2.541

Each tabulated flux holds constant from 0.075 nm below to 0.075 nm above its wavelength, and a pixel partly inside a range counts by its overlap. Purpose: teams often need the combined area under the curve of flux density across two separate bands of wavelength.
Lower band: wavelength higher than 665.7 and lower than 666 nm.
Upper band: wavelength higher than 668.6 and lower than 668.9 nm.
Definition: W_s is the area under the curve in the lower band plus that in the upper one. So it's 1.85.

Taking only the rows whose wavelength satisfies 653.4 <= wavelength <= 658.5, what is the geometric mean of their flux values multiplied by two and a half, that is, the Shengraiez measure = 7.71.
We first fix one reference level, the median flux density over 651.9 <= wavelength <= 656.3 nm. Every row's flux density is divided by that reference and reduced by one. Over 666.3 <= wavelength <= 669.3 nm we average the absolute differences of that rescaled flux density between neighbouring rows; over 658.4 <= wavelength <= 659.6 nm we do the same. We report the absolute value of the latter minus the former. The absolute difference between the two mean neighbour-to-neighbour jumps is 0.002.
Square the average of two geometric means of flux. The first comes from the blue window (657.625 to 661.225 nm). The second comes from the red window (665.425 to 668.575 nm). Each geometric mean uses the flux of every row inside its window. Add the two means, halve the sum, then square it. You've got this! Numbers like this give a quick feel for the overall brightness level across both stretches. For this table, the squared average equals 9.23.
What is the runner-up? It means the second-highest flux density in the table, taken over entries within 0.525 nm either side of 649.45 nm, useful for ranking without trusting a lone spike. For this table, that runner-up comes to 2.892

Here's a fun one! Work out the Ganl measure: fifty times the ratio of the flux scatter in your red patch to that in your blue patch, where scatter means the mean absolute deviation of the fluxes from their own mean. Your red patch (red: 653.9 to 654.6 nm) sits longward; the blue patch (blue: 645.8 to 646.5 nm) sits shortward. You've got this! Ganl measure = 44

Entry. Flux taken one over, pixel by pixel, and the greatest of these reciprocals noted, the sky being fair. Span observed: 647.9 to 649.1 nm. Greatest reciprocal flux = 0.350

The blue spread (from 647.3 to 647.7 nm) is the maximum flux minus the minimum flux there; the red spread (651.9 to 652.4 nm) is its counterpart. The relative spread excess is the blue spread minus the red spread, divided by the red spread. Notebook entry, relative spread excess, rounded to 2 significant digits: 0.14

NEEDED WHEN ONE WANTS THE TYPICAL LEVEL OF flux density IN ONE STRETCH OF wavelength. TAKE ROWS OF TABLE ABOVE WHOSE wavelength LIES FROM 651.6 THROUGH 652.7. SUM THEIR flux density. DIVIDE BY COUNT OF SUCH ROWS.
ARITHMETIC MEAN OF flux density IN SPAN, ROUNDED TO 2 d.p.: 3.14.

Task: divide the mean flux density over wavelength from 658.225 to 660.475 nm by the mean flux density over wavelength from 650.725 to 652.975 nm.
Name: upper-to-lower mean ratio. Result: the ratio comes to 0.97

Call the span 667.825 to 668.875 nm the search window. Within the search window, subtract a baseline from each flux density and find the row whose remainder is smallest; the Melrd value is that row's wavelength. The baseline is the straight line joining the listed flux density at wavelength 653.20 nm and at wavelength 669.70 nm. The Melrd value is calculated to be 667.90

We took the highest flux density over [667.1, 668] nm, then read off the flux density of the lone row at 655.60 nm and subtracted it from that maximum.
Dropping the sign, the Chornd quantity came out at 0.26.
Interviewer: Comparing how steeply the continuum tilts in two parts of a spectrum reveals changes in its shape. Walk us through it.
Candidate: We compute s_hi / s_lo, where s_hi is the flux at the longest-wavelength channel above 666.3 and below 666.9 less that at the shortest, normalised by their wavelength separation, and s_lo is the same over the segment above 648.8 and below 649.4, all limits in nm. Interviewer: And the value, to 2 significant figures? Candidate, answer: 2.0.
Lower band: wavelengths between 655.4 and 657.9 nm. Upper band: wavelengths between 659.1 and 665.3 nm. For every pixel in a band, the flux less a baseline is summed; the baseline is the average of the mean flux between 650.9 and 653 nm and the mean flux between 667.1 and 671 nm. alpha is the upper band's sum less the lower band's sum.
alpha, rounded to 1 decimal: 1.0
